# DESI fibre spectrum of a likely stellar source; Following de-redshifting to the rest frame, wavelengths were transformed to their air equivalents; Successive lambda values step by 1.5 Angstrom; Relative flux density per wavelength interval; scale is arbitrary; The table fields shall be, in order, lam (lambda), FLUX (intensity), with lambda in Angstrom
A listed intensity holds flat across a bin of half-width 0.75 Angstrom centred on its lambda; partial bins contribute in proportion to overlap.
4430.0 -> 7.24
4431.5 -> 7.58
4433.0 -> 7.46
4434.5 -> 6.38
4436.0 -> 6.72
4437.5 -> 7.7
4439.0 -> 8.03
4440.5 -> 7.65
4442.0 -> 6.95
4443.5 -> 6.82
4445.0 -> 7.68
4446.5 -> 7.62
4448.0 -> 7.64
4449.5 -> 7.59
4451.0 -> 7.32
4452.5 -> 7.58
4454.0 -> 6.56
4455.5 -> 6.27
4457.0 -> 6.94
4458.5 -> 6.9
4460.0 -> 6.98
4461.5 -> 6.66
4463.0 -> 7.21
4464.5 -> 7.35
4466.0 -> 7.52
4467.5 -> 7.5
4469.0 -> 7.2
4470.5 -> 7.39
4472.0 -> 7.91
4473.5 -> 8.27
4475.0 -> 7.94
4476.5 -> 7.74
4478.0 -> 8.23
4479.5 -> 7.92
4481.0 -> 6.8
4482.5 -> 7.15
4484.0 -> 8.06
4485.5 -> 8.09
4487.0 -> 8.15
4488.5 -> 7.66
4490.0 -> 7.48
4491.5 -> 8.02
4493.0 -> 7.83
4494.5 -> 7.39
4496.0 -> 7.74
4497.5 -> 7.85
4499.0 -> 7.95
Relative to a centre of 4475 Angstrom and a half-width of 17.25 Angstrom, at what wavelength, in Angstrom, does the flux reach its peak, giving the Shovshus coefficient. 4473.5 Angstrom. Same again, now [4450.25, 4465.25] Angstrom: 4452.5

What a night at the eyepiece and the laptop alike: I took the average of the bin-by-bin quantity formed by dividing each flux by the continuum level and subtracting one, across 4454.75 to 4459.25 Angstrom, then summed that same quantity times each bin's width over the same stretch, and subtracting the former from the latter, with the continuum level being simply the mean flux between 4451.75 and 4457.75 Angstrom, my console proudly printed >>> -0.07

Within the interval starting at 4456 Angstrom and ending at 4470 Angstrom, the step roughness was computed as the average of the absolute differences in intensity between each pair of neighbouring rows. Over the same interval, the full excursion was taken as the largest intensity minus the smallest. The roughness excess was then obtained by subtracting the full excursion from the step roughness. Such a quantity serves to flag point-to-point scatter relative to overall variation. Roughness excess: -0.66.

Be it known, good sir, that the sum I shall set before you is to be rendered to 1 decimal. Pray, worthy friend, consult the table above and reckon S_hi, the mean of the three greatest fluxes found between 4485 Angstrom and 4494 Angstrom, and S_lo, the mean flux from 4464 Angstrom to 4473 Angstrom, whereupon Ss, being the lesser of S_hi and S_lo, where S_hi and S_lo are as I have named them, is 7.5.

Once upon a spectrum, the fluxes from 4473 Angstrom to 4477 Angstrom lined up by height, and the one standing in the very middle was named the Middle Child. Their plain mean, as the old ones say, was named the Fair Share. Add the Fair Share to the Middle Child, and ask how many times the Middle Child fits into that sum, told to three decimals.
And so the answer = 2.005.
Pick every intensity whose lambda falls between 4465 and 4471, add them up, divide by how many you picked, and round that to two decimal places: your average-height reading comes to 7.40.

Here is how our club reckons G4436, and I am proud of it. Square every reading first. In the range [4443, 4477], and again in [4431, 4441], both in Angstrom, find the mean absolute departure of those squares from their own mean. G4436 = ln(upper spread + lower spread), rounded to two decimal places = 2.50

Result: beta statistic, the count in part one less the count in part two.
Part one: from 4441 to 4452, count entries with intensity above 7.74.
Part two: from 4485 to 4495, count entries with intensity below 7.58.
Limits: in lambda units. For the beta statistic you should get -2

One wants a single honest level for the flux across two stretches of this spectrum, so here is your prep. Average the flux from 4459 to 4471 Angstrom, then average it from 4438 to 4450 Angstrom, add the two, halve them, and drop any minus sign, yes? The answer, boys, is 7.36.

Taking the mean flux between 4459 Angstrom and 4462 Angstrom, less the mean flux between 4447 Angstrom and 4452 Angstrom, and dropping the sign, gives 0.7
